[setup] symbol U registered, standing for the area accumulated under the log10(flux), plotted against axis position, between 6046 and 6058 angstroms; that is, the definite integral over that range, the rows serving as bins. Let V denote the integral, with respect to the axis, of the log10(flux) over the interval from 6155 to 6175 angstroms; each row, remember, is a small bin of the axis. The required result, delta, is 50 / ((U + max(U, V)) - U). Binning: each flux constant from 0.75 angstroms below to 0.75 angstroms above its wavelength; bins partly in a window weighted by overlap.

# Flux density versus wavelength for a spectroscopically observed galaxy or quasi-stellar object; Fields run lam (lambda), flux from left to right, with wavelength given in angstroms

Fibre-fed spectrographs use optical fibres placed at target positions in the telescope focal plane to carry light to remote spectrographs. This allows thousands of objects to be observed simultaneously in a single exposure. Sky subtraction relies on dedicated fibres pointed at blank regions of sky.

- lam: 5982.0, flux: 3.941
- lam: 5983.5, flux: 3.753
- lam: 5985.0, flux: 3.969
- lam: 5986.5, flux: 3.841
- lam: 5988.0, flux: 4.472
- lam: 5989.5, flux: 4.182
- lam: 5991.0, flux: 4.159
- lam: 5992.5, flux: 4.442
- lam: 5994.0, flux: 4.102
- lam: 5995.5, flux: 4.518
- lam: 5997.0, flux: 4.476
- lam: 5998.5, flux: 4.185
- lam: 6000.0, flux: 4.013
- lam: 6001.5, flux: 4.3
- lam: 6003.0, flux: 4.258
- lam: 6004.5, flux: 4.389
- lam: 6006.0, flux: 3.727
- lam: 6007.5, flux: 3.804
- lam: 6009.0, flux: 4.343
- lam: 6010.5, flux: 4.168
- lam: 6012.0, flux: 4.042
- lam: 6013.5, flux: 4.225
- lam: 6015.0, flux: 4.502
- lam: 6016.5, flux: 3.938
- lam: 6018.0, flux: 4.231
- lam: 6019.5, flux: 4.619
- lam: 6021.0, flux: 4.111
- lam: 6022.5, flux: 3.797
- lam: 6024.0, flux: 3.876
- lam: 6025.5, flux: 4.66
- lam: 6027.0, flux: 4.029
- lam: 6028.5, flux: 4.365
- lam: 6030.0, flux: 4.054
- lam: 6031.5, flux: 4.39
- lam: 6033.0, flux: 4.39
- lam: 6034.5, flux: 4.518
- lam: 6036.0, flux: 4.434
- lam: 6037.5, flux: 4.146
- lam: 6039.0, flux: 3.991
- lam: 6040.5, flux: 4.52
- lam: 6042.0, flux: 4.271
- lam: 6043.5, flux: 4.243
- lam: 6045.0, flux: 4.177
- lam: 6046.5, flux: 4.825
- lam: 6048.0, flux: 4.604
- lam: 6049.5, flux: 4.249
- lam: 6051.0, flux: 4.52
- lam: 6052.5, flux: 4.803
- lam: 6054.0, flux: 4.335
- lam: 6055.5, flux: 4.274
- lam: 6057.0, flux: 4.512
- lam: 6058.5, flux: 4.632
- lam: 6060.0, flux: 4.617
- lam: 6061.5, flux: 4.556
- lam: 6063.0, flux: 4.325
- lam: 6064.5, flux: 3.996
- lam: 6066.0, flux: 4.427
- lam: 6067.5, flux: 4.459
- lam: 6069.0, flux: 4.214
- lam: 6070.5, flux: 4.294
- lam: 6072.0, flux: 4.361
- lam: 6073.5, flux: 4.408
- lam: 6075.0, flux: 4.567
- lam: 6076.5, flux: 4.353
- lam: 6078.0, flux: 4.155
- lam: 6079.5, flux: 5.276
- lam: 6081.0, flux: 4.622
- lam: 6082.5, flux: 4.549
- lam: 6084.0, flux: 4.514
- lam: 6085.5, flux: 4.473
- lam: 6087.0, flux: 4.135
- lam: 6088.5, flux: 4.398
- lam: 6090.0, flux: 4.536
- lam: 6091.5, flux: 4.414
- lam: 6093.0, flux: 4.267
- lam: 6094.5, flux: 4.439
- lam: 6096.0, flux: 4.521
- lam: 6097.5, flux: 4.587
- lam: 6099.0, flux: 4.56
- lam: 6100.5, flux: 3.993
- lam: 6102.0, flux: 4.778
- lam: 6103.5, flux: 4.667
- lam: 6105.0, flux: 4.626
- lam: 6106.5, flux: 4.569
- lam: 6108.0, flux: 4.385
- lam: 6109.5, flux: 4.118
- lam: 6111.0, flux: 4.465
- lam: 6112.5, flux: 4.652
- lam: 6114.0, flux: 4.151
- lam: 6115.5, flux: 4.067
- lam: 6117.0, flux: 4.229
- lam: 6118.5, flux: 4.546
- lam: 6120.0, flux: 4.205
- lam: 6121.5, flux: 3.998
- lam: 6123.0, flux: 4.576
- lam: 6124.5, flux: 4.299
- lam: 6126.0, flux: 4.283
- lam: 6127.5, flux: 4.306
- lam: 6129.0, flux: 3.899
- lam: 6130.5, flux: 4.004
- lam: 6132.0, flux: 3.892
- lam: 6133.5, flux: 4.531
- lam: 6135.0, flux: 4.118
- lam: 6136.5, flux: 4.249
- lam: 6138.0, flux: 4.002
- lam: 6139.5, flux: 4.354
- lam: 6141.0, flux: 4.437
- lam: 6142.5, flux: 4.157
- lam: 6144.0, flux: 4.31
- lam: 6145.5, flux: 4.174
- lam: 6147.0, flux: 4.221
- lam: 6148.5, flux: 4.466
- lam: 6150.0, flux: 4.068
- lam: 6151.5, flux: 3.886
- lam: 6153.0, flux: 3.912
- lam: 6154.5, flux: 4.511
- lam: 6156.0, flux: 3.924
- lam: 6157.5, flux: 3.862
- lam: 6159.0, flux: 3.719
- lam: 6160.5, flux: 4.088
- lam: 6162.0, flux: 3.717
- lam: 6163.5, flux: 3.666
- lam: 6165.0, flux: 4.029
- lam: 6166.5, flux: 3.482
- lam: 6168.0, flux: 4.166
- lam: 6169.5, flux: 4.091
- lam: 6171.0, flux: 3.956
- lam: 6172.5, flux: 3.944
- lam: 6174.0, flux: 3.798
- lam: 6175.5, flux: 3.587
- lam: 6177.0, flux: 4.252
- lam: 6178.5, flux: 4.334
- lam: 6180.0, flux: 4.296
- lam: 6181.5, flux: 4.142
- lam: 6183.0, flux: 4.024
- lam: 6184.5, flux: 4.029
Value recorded 4.25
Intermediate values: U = 8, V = 12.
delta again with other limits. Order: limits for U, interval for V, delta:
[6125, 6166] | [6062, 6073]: 1.99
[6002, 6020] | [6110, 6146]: 2.21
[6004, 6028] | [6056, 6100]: 1.75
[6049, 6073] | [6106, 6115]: 3.23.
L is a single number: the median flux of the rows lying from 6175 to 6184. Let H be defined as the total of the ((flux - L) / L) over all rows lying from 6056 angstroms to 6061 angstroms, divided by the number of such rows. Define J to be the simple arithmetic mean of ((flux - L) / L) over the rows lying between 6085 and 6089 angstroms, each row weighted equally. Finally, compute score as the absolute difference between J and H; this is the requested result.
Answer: 0.060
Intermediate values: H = 0.09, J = 0.03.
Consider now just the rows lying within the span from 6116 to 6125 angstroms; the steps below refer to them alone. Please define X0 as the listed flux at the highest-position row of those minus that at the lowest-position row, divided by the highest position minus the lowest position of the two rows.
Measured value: 0.01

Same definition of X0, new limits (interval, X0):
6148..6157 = -0.07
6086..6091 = 0.13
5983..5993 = 0.08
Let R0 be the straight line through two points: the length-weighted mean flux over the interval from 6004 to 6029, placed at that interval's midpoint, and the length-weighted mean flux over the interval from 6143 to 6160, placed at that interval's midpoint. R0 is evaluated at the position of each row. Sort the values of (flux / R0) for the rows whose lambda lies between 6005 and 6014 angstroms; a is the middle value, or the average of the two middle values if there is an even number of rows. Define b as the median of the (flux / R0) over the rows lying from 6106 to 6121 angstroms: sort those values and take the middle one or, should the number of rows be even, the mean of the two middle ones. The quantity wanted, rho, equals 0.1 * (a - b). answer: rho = -0.006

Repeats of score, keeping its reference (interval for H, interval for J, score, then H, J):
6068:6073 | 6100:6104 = 0.045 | 0.02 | 0.07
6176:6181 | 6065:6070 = 0.017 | 0.02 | 0.04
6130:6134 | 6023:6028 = 0.011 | -0.01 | 0.00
